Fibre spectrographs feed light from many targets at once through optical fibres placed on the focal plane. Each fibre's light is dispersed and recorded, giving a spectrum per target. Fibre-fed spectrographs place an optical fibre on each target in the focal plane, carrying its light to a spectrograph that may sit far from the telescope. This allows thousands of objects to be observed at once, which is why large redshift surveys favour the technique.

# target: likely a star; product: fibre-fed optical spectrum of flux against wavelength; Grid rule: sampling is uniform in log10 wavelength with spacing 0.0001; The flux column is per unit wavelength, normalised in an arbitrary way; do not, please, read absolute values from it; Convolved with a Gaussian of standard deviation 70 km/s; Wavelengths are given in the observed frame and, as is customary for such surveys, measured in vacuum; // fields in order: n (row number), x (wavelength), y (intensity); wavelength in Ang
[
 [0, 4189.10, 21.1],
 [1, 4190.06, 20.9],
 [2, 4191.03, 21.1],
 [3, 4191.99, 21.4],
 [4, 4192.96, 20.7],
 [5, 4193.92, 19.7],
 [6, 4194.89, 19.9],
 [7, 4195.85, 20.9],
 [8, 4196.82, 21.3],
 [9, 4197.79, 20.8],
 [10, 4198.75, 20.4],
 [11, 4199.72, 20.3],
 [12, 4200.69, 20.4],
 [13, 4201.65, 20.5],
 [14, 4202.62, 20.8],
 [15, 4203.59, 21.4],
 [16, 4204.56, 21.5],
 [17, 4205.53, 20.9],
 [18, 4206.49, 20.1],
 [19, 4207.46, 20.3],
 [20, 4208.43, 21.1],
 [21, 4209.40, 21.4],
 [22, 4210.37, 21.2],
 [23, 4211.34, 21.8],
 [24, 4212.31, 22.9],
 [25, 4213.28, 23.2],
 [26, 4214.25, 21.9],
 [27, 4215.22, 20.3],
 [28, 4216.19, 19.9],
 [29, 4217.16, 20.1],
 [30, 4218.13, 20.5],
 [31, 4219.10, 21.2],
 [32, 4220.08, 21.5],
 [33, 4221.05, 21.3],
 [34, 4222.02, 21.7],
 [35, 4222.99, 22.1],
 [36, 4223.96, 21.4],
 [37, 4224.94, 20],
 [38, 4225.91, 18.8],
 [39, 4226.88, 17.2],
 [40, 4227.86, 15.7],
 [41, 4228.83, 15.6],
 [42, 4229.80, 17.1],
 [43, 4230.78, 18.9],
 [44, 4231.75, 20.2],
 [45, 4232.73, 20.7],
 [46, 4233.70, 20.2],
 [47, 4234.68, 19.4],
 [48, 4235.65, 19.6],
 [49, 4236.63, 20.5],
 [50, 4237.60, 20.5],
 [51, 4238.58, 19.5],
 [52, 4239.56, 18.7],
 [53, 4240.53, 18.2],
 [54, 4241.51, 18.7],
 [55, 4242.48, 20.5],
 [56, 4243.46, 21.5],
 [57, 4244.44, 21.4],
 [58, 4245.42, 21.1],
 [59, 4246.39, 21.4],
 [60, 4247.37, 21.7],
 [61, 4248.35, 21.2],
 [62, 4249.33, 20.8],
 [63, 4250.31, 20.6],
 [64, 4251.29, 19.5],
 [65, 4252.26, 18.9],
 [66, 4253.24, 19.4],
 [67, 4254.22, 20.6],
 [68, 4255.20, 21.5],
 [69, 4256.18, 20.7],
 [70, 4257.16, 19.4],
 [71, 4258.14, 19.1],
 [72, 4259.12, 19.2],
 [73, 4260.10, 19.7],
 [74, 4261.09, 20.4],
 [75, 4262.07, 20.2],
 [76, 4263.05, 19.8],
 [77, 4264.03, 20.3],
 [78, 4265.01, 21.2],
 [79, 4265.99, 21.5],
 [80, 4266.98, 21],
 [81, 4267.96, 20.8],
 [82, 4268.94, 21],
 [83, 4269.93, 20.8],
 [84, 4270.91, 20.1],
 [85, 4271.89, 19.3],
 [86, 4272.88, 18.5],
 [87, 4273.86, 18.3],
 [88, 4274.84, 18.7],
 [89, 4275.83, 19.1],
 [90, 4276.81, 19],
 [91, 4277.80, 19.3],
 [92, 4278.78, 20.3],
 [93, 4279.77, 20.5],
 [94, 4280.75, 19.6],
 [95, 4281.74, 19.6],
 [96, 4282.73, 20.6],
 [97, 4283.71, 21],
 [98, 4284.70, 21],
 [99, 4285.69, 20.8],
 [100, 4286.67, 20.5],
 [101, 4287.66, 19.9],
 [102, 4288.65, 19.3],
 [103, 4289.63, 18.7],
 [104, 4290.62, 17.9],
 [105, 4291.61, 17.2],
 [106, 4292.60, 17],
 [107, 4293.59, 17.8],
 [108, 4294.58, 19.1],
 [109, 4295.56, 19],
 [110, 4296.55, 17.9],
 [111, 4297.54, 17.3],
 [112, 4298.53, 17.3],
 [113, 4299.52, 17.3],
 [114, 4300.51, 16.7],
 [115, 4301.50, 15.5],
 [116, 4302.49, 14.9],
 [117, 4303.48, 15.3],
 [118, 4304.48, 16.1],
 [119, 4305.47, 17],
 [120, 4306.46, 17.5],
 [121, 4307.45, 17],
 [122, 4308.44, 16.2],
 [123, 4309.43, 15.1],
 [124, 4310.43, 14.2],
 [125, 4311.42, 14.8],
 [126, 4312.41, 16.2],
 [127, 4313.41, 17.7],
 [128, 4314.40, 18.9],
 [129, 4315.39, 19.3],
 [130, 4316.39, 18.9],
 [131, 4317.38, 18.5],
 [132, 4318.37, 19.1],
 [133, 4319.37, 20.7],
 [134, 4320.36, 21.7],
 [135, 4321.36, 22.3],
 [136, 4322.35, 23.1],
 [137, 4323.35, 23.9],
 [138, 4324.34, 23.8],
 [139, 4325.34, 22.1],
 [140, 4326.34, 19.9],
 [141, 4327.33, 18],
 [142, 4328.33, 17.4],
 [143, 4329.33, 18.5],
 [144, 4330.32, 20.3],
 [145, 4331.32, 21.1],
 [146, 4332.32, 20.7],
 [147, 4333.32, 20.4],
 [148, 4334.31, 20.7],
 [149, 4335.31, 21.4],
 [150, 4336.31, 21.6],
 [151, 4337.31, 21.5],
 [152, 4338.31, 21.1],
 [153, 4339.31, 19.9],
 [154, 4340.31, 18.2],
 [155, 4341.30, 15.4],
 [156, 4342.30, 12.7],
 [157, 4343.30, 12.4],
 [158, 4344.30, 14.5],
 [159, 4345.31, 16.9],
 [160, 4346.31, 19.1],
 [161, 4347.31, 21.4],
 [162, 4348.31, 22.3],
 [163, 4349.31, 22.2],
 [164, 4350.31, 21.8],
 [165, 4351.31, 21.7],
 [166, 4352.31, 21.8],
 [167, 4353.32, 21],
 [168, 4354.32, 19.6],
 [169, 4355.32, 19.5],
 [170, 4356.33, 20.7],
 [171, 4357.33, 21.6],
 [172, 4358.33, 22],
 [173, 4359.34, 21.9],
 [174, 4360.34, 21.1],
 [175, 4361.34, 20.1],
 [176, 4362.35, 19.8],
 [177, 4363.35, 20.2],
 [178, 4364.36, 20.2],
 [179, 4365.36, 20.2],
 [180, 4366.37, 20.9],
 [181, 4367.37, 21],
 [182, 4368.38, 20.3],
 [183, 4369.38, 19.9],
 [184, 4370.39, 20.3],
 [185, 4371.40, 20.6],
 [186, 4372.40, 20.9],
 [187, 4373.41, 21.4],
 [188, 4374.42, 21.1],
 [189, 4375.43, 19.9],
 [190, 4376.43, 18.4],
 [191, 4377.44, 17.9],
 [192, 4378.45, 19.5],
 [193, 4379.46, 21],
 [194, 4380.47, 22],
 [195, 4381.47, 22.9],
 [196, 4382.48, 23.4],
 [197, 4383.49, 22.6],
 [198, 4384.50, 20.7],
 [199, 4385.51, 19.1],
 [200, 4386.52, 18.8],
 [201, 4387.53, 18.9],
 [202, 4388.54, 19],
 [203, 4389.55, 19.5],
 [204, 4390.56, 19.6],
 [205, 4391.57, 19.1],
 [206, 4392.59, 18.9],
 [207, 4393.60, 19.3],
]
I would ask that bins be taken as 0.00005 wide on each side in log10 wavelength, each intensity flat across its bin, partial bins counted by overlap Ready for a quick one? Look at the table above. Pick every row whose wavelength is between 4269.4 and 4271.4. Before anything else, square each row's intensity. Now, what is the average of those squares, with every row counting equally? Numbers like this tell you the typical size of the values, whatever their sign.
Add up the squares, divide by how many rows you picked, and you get 418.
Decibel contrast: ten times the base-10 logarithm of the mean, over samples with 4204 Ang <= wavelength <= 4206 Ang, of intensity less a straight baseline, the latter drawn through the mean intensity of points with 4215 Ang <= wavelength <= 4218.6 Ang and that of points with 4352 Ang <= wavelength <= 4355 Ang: 0.2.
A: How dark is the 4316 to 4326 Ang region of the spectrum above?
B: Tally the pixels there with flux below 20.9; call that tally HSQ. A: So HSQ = 4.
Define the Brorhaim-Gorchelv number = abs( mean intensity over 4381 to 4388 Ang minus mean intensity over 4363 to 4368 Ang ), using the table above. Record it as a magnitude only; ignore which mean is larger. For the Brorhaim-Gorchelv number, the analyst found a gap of 0.4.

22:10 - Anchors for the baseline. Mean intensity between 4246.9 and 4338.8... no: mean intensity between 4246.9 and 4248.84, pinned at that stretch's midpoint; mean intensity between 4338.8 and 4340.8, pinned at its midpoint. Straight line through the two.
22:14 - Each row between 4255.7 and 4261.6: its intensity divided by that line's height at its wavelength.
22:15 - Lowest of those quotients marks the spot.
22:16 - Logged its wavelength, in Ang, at 4258.14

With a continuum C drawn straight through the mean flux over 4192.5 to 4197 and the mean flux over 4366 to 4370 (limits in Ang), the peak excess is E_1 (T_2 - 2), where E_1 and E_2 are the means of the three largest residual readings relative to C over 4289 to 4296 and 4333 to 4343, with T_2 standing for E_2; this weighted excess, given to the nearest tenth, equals 1.6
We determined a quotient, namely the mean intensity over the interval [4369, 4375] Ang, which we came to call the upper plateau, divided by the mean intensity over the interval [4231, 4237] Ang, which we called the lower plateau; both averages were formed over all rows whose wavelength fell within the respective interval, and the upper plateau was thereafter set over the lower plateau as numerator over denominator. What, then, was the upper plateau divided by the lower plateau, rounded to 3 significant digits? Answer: 1.03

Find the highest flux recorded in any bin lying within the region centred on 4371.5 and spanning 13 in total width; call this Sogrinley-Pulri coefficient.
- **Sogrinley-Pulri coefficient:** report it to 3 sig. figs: 21.4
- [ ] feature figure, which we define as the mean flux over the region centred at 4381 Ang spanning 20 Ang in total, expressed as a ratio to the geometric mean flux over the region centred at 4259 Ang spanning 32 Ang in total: 1.00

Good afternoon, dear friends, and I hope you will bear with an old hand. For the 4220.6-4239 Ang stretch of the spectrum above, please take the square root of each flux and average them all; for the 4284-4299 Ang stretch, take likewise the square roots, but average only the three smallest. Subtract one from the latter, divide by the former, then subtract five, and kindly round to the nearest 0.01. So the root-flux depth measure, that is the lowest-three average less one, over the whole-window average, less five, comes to -4.29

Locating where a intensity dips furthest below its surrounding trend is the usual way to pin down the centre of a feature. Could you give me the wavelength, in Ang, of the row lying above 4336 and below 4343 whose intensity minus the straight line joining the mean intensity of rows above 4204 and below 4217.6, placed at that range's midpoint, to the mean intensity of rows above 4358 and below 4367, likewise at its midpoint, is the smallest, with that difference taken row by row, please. 4342.30 Ang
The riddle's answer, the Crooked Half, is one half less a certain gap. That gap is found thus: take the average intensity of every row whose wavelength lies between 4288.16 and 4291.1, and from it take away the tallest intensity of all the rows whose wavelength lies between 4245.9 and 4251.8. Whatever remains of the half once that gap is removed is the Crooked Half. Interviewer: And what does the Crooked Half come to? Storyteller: 4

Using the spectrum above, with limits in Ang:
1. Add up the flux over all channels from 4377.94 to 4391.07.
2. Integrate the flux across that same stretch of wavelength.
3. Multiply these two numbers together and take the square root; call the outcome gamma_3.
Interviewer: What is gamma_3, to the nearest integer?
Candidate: 268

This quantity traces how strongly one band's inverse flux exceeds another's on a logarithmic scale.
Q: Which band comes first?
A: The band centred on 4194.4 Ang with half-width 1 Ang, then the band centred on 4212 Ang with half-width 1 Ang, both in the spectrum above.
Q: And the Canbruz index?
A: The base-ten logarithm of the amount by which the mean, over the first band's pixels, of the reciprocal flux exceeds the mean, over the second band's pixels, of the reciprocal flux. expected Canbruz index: -2.2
